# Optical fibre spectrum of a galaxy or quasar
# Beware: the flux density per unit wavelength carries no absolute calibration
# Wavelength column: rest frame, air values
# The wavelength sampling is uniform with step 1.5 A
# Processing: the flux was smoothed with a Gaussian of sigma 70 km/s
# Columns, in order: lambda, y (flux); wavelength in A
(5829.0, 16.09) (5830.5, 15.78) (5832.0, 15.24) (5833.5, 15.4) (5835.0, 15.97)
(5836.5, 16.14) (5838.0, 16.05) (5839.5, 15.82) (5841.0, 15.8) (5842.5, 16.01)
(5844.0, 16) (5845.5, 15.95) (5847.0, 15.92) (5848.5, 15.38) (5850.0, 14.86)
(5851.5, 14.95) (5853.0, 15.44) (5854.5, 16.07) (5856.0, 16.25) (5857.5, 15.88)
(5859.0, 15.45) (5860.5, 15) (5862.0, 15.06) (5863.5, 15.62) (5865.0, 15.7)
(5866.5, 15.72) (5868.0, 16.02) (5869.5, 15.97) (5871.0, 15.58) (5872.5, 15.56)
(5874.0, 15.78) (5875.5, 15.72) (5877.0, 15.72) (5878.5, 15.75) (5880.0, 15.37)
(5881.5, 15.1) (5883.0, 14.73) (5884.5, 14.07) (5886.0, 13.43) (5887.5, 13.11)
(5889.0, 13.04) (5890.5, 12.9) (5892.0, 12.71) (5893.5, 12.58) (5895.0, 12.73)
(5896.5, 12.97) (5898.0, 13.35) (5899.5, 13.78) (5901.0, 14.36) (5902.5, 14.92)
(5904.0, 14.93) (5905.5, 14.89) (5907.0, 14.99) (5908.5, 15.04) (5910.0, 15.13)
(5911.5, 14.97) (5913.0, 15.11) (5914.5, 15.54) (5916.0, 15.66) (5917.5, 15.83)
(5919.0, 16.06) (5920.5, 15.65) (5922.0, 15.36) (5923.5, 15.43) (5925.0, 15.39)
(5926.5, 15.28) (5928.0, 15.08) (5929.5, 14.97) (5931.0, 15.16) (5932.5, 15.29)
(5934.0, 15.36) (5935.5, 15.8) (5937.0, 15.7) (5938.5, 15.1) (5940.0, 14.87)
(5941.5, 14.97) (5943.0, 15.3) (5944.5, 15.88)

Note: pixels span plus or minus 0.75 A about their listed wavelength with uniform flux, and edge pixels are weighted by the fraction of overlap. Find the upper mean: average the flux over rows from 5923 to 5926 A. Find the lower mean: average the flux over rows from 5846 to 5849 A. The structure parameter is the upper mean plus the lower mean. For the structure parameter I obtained 31.1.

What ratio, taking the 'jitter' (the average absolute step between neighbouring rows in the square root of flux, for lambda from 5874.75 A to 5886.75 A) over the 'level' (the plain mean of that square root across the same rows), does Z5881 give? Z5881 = 0.011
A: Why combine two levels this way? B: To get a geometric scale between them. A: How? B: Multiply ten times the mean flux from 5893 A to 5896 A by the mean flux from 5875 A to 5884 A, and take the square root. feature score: 44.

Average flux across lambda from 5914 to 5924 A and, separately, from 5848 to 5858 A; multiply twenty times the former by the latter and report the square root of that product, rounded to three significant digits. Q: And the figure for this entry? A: 69.8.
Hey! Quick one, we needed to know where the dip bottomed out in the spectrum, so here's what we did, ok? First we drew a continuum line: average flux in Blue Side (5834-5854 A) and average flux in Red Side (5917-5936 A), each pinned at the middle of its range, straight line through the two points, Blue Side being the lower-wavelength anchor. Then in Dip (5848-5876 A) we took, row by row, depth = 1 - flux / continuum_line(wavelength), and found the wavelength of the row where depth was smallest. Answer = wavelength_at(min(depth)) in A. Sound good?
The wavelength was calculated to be 5856.0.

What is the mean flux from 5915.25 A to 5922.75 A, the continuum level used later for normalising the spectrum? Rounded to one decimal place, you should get 15.7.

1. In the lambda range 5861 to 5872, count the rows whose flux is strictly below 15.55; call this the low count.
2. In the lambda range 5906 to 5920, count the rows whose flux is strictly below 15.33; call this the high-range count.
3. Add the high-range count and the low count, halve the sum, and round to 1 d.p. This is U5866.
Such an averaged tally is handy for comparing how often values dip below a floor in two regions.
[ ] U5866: 3.0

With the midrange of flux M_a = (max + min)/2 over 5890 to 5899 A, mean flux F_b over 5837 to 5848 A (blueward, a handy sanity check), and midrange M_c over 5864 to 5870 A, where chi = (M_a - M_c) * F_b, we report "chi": -46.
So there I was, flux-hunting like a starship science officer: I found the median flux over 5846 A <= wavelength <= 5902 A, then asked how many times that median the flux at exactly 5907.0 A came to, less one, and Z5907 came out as -0.02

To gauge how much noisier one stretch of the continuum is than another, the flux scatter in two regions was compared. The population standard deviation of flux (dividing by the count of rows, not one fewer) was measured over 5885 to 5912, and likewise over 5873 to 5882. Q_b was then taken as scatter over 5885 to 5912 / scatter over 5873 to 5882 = 3.8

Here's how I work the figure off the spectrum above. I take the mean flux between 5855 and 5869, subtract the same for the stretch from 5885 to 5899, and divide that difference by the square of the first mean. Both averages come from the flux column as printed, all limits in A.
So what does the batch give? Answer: 0.011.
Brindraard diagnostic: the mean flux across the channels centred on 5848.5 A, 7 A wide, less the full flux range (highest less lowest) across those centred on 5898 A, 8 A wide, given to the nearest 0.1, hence 13.8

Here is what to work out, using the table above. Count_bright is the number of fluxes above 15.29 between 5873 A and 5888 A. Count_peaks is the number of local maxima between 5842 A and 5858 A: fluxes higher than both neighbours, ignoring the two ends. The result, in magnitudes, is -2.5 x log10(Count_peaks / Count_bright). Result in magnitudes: 1.7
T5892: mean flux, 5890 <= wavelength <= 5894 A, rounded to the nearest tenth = 12.7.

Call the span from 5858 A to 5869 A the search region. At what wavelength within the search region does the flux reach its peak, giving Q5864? 5868.0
